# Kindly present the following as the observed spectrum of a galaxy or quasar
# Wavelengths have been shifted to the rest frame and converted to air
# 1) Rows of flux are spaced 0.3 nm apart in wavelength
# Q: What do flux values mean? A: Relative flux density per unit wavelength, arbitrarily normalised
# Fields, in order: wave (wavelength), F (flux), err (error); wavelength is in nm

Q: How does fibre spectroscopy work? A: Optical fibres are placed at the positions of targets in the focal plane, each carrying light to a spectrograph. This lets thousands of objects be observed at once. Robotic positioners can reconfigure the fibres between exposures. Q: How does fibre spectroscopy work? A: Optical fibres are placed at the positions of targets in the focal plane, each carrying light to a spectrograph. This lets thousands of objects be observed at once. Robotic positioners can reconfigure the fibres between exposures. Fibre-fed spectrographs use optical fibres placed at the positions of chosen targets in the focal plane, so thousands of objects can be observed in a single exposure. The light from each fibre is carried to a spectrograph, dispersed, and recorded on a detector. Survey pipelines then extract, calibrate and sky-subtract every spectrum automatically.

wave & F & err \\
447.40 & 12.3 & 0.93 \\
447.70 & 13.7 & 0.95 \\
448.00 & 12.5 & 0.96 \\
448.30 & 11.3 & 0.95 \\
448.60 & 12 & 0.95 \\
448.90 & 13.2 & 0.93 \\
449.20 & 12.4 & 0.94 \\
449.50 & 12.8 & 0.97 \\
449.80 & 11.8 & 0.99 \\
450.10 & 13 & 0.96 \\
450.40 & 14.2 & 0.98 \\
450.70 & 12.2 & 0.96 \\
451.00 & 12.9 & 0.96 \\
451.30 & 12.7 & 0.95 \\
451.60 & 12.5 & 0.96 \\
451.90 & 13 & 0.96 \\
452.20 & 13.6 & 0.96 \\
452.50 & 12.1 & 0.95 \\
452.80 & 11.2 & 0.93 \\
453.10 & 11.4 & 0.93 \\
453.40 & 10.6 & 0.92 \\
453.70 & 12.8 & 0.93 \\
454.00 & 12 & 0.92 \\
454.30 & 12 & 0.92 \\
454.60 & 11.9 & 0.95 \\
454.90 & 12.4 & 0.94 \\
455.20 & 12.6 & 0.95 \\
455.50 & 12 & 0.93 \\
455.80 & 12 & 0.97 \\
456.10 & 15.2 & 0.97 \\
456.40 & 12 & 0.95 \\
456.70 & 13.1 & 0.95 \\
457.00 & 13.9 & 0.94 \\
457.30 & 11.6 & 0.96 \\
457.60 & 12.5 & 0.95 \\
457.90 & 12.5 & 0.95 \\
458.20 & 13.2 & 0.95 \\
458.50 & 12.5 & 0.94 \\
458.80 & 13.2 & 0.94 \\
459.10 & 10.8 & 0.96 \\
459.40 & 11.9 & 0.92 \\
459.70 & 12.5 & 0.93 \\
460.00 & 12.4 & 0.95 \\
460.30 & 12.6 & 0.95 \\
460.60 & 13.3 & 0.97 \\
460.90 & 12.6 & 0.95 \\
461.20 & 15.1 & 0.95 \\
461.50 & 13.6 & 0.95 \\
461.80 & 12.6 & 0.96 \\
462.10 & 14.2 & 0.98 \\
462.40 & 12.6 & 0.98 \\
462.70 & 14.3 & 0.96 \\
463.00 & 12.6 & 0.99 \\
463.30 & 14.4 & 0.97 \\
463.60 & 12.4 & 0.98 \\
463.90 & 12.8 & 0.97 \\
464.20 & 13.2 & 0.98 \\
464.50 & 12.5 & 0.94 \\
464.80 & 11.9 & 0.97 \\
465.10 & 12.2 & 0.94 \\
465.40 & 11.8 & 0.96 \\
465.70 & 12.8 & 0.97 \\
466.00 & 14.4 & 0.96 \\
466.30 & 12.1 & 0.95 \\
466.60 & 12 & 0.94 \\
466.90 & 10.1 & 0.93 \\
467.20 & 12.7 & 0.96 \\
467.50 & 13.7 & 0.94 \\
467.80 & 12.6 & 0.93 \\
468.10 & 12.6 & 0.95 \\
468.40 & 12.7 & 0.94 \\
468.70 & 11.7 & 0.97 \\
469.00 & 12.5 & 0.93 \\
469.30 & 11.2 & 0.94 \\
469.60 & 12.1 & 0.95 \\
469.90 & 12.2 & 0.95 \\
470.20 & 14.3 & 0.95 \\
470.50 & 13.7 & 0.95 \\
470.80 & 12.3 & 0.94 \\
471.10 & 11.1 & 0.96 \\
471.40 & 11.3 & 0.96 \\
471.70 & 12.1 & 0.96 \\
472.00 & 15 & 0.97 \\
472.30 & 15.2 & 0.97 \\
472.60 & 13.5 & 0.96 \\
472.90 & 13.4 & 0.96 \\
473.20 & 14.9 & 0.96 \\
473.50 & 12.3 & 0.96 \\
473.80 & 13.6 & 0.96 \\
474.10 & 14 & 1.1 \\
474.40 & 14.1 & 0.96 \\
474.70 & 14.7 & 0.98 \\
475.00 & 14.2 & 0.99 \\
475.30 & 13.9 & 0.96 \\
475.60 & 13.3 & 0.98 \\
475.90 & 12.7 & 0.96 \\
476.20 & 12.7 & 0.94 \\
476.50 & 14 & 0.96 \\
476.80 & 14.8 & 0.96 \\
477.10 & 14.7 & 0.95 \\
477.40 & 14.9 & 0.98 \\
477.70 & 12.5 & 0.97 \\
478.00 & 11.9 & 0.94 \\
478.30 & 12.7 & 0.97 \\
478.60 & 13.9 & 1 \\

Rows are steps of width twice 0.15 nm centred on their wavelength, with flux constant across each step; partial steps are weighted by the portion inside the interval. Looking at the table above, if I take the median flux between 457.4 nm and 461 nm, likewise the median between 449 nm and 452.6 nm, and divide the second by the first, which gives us 1.02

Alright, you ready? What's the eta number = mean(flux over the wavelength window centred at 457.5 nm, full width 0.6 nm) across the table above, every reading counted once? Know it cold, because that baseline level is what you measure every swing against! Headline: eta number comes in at 12.1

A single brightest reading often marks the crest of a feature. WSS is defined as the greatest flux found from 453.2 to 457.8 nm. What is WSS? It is 15.2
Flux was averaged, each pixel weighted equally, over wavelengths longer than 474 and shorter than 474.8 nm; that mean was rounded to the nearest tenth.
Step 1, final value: 14.3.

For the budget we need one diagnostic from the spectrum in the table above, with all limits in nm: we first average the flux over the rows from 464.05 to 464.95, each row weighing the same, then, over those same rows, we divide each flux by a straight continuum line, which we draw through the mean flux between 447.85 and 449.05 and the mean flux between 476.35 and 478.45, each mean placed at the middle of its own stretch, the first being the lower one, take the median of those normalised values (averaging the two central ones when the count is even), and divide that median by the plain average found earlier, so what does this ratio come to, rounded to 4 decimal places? 0.0766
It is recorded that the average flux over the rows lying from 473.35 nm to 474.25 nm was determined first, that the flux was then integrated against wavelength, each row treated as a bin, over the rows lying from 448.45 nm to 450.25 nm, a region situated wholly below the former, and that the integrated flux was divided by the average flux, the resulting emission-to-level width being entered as 1.7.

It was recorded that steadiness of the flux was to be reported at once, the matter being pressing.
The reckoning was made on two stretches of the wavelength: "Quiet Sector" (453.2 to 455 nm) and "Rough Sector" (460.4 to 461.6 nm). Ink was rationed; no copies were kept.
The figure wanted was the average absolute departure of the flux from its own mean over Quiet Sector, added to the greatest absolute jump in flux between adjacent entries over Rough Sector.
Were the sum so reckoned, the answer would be 3.0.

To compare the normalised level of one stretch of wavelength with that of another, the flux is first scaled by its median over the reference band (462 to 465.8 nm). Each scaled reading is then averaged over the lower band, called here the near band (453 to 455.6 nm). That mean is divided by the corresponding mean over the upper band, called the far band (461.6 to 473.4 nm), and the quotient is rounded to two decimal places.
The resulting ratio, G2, 0.93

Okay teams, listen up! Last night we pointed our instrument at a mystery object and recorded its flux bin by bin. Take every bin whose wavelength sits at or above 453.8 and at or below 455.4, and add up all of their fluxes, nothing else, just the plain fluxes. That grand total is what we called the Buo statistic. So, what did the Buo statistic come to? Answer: 60.9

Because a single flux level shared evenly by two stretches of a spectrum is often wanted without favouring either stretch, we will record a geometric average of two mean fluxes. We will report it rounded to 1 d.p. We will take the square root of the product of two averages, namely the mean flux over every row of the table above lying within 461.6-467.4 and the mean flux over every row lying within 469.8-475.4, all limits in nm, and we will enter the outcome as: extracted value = 13.1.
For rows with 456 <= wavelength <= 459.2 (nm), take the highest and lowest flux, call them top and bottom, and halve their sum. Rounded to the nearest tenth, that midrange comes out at 13.0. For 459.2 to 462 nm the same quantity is 13.5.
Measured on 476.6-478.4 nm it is 13.4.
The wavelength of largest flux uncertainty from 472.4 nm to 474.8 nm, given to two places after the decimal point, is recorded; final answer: 474.10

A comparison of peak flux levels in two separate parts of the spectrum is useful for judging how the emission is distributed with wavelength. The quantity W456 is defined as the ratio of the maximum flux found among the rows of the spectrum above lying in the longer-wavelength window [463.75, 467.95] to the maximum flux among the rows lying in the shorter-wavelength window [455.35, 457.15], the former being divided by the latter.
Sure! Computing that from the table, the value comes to 0.95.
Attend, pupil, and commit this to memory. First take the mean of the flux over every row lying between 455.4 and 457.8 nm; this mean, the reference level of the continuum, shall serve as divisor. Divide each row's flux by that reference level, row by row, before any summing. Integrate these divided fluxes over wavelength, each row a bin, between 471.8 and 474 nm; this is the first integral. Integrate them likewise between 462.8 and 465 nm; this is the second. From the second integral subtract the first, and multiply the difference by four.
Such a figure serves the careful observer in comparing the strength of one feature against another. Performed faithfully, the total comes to -0.8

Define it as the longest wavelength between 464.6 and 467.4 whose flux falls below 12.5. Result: 466.90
